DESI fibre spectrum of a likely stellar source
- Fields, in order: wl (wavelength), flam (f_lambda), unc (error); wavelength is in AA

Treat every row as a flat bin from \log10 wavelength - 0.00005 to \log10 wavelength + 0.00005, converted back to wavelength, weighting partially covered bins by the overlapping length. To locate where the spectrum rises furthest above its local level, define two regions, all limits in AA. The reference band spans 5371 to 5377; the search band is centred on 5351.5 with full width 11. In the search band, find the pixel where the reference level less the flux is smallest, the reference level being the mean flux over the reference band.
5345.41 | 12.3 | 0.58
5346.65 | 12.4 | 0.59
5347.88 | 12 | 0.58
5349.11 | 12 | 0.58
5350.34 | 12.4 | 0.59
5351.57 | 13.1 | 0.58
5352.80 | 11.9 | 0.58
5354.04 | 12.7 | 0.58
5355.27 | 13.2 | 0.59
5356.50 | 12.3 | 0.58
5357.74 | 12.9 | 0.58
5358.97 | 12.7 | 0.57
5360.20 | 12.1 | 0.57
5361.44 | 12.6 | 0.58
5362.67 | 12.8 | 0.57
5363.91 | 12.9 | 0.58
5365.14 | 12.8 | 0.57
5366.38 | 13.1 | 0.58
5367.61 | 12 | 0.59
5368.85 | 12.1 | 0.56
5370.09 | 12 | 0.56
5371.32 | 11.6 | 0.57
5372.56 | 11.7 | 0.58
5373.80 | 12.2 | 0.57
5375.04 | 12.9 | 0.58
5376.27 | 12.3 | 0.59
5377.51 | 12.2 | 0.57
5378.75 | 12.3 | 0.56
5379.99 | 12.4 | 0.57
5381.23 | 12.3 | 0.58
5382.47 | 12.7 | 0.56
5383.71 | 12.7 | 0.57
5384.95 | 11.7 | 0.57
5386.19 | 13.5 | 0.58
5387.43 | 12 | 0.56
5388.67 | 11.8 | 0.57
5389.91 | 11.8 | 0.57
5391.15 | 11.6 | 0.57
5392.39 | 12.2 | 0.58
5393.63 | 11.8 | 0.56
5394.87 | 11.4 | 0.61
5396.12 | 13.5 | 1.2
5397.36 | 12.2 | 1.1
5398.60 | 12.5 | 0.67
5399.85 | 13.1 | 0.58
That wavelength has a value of 5355.27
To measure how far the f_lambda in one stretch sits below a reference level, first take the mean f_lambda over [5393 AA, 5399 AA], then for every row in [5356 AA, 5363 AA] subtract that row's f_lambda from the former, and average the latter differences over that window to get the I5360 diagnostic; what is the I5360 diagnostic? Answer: -0.3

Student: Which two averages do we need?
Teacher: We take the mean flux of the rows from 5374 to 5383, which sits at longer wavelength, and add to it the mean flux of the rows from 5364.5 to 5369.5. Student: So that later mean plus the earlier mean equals 24.9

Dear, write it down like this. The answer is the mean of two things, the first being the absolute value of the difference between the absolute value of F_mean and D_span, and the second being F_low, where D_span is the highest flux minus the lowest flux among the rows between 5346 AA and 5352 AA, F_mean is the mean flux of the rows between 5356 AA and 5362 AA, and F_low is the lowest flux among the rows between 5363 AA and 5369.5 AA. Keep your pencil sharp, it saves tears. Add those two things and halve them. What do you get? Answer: 11.7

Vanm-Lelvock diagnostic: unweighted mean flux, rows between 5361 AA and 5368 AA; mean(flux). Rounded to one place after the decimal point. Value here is 12.7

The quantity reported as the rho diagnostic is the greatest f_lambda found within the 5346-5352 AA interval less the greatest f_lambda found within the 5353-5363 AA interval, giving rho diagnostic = -0.1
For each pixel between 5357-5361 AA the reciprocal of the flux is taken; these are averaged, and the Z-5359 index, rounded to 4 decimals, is 0.0796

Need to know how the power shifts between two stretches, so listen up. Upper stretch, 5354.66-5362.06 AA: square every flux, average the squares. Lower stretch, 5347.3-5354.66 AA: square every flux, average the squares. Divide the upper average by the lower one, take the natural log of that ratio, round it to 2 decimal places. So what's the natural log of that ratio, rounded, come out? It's 0.04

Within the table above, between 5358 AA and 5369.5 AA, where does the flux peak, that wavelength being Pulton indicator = 5366.38 AA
